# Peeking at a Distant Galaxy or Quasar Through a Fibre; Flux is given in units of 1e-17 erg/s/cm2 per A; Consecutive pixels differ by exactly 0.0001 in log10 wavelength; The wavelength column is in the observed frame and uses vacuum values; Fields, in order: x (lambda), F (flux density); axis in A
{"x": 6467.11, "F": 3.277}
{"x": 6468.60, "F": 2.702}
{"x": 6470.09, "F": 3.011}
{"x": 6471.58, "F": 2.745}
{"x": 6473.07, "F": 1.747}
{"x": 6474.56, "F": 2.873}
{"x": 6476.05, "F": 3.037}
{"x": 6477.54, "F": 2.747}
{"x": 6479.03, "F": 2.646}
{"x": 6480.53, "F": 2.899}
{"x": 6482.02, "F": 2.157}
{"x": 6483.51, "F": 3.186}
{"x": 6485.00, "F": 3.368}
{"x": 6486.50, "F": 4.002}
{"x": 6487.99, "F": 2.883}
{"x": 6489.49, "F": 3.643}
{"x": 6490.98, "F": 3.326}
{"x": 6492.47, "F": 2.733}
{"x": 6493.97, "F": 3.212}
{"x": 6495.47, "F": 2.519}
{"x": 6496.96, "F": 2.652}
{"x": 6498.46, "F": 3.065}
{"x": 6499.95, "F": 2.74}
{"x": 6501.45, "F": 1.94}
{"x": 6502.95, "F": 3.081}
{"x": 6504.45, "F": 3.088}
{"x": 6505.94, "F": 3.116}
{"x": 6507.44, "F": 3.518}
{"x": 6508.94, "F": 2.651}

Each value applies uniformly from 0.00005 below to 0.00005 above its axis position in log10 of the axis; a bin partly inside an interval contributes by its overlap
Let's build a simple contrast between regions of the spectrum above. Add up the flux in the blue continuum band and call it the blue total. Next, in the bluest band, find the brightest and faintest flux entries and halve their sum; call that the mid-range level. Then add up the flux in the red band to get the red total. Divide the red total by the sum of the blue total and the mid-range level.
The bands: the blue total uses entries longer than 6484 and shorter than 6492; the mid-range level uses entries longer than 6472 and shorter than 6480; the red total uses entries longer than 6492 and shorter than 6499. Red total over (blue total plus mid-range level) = 0.72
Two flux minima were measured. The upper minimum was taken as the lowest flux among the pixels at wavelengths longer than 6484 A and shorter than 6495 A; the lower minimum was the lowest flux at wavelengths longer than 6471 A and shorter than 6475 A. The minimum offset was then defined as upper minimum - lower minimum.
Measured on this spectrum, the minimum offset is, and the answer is 1.0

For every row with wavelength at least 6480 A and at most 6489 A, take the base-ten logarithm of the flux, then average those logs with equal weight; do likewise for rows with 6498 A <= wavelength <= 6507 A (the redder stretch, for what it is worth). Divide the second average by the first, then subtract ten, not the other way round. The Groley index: -9.07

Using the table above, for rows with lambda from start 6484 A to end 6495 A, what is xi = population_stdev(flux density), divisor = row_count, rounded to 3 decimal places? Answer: 0.400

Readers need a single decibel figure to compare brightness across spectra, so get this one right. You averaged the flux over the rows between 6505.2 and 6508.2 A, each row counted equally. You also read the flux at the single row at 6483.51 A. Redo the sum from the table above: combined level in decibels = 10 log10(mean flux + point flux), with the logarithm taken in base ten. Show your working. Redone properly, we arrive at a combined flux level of 8.13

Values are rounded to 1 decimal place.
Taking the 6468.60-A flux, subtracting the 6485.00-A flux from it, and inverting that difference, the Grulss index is -1.5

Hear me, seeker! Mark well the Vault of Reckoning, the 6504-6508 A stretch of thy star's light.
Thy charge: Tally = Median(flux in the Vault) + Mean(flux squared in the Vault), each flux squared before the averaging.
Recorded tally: 13.7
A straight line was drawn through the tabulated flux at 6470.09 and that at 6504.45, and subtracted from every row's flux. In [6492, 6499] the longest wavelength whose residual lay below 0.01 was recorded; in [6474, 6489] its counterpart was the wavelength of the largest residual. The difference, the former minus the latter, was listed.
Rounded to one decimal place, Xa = 12.0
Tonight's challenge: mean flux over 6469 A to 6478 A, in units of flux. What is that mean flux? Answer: 2.69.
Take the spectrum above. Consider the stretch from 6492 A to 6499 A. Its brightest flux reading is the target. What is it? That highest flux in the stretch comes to 3.212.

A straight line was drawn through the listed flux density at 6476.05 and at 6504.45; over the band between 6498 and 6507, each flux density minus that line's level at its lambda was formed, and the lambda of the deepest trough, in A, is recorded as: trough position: 6501.45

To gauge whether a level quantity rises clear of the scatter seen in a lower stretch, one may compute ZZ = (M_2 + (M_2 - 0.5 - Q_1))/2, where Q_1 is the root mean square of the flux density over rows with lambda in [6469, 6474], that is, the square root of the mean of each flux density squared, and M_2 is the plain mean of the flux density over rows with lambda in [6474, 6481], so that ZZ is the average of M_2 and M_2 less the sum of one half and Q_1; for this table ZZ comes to 1.31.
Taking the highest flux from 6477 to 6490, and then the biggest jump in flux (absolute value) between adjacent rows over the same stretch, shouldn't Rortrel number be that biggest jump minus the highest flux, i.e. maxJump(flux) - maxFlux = -2.9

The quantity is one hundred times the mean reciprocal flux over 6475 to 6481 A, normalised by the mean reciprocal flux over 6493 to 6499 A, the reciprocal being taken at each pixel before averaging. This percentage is 100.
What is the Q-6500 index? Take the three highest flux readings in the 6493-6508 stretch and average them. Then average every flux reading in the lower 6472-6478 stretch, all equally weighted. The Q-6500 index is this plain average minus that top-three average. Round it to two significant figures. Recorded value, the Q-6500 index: -0.68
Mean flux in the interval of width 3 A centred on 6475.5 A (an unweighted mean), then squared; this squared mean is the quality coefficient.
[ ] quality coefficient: 8.7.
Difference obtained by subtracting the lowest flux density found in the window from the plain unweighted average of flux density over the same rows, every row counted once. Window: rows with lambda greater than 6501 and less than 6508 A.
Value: 1.0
